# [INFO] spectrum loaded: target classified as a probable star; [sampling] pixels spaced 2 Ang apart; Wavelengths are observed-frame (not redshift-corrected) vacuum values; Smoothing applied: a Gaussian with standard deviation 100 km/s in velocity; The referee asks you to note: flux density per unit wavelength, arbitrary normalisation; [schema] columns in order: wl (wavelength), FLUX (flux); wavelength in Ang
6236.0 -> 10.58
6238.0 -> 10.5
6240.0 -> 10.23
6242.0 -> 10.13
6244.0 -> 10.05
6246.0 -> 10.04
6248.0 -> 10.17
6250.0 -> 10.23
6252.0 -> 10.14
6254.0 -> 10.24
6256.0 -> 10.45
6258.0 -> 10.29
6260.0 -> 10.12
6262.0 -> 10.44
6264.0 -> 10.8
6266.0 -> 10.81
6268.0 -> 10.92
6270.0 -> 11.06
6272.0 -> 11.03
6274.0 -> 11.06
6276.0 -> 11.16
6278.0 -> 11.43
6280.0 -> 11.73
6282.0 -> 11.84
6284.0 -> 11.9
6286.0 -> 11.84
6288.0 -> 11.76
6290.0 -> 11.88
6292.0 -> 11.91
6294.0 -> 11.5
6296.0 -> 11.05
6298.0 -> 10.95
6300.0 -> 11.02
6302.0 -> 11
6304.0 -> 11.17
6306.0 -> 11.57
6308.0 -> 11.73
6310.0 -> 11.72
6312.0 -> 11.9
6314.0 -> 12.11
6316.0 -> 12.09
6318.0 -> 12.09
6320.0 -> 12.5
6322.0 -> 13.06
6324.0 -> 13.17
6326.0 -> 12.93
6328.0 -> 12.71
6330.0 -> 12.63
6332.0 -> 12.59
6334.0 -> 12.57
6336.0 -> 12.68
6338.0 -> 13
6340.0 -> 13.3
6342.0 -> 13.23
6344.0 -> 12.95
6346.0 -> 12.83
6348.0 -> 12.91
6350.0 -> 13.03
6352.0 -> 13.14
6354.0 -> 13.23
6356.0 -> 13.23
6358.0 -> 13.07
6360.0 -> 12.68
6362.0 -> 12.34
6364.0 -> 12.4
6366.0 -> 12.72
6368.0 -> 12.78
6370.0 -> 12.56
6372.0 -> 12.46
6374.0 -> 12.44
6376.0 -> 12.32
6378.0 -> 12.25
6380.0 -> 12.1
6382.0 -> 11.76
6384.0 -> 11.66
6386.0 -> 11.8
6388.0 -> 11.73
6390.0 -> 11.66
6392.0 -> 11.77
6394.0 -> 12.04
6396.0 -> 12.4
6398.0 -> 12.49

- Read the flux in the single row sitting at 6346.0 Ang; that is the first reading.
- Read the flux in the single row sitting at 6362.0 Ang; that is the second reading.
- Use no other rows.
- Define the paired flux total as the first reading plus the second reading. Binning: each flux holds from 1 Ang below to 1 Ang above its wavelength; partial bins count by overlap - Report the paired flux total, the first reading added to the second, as 25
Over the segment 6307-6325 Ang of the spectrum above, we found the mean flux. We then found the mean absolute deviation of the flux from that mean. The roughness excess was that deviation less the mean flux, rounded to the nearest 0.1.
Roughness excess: -11.8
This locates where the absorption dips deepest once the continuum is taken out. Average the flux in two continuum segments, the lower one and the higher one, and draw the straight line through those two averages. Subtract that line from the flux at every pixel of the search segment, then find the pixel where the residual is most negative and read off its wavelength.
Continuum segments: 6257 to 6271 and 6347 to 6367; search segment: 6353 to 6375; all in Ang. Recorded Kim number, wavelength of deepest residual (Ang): 6374.0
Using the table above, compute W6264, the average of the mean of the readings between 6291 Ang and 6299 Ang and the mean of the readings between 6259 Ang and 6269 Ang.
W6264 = 11.0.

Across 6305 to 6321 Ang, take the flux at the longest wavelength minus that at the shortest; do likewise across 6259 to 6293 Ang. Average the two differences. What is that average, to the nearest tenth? 1.4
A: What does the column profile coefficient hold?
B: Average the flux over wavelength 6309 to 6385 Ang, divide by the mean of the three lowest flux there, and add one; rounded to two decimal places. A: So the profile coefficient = 2.08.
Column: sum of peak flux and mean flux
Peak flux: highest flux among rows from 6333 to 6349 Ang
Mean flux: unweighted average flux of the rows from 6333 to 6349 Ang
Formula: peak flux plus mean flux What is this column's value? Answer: 26.2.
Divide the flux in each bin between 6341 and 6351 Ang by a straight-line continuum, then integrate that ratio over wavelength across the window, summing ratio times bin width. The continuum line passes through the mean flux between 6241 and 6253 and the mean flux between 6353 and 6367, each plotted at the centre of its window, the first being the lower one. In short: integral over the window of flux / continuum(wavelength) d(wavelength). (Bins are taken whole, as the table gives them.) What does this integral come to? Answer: 10.4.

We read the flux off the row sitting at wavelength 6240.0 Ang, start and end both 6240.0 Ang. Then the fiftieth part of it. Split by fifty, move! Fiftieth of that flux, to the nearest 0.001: 0.205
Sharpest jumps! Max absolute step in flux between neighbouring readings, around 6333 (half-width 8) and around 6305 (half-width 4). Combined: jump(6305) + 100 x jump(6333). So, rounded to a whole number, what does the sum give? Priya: 32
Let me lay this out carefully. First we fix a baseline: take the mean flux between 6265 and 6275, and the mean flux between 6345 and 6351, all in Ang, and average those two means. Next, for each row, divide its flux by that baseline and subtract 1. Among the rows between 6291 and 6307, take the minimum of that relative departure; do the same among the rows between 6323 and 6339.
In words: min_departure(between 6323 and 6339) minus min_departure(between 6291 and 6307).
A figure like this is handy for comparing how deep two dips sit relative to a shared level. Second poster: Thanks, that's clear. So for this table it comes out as 0.136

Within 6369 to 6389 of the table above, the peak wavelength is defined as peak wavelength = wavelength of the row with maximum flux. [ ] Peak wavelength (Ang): 6370.0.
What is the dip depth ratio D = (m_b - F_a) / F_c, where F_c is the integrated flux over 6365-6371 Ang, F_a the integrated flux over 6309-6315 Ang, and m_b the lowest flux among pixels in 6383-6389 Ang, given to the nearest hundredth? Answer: -0.79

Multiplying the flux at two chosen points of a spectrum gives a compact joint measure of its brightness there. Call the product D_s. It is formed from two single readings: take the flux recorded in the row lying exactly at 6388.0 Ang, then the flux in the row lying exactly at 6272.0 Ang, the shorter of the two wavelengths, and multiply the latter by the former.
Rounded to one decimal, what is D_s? 129.4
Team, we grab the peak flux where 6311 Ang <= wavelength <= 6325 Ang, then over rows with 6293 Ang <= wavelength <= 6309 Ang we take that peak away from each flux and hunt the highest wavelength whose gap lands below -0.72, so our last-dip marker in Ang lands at 6308.0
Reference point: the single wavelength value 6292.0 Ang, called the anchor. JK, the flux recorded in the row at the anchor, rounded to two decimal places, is 11.91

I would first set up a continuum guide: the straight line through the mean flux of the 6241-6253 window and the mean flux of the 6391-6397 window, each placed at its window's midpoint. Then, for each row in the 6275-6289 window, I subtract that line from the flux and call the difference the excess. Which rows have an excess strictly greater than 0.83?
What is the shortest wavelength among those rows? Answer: 6278.0 Ang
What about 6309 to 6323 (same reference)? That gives 6312.0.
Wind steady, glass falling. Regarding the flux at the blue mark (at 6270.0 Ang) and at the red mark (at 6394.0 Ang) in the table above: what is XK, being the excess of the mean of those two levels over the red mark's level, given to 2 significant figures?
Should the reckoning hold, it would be -0.49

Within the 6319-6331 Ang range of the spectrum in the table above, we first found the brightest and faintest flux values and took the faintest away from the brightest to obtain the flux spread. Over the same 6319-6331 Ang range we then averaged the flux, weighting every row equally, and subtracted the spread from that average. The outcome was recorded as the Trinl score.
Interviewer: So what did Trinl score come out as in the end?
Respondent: 12.2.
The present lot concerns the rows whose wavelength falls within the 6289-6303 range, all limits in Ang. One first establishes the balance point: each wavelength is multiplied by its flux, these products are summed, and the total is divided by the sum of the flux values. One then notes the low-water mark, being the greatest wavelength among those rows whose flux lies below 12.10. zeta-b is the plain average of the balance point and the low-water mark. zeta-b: 6298.9 Ang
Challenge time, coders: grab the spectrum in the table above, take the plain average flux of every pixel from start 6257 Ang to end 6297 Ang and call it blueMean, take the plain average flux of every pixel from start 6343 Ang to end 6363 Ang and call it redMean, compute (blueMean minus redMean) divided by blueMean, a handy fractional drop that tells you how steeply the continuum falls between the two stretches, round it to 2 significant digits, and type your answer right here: -0.15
